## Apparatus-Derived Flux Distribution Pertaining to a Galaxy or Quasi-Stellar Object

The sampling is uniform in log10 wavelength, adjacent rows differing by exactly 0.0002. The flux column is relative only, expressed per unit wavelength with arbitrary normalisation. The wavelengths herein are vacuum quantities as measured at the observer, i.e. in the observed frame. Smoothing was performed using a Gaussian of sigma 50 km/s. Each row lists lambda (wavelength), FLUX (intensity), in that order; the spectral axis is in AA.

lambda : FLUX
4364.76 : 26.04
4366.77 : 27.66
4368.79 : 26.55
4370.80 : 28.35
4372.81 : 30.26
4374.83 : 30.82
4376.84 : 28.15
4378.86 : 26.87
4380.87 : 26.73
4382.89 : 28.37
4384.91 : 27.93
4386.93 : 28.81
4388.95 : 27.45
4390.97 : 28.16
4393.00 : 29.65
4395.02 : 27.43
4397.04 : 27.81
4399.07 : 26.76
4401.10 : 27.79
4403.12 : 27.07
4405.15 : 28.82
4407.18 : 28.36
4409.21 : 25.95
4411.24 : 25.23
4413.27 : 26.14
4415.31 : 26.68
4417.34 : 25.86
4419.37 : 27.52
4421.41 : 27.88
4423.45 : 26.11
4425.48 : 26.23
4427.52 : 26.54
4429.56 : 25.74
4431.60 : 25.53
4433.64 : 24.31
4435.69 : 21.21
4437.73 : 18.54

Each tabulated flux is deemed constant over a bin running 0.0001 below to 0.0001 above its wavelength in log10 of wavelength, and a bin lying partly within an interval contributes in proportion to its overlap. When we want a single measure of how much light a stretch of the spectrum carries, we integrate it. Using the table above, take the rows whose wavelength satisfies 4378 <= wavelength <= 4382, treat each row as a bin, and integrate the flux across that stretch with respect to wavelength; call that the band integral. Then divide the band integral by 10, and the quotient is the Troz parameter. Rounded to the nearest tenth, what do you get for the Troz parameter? 10.8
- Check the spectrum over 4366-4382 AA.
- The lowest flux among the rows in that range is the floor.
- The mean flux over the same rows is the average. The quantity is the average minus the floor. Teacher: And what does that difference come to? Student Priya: 1.6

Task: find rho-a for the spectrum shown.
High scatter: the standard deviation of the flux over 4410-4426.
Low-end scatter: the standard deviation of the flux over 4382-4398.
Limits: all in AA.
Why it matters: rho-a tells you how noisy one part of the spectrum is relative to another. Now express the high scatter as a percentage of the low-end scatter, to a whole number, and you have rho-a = 117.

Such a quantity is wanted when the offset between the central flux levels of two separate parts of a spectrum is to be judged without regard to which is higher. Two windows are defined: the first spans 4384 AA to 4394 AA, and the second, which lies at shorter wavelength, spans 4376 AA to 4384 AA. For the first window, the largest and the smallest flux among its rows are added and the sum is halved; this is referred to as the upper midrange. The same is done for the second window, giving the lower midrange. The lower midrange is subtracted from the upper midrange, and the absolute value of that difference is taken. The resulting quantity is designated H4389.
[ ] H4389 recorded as 1.0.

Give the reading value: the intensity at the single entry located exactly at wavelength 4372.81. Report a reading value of 30.26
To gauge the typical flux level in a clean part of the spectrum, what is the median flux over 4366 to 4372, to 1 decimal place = 27.7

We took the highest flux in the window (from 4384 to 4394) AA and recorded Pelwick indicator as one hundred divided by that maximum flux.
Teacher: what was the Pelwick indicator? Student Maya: 3.37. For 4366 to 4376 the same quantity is 3.24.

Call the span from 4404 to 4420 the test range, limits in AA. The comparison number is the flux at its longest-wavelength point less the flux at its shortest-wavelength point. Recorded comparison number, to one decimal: -1.3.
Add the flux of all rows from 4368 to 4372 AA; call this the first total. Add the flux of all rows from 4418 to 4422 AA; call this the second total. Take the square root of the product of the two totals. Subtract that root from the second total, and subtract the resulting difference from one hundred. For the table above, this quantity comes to 100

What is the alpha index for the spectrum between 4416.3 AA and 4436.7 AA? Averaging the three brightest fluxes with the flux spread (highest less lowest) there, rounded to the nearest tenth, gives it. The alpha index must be 17.0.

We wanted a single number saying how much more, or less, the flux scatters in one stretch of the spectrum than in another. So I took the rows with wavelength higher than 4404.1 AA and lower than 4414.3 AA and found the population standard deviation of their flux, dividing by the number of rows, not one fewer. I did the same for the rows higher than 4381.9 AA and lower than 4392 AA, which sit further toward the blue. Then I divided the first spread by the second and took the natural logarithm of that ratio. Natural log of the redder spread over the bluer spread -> 1.1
